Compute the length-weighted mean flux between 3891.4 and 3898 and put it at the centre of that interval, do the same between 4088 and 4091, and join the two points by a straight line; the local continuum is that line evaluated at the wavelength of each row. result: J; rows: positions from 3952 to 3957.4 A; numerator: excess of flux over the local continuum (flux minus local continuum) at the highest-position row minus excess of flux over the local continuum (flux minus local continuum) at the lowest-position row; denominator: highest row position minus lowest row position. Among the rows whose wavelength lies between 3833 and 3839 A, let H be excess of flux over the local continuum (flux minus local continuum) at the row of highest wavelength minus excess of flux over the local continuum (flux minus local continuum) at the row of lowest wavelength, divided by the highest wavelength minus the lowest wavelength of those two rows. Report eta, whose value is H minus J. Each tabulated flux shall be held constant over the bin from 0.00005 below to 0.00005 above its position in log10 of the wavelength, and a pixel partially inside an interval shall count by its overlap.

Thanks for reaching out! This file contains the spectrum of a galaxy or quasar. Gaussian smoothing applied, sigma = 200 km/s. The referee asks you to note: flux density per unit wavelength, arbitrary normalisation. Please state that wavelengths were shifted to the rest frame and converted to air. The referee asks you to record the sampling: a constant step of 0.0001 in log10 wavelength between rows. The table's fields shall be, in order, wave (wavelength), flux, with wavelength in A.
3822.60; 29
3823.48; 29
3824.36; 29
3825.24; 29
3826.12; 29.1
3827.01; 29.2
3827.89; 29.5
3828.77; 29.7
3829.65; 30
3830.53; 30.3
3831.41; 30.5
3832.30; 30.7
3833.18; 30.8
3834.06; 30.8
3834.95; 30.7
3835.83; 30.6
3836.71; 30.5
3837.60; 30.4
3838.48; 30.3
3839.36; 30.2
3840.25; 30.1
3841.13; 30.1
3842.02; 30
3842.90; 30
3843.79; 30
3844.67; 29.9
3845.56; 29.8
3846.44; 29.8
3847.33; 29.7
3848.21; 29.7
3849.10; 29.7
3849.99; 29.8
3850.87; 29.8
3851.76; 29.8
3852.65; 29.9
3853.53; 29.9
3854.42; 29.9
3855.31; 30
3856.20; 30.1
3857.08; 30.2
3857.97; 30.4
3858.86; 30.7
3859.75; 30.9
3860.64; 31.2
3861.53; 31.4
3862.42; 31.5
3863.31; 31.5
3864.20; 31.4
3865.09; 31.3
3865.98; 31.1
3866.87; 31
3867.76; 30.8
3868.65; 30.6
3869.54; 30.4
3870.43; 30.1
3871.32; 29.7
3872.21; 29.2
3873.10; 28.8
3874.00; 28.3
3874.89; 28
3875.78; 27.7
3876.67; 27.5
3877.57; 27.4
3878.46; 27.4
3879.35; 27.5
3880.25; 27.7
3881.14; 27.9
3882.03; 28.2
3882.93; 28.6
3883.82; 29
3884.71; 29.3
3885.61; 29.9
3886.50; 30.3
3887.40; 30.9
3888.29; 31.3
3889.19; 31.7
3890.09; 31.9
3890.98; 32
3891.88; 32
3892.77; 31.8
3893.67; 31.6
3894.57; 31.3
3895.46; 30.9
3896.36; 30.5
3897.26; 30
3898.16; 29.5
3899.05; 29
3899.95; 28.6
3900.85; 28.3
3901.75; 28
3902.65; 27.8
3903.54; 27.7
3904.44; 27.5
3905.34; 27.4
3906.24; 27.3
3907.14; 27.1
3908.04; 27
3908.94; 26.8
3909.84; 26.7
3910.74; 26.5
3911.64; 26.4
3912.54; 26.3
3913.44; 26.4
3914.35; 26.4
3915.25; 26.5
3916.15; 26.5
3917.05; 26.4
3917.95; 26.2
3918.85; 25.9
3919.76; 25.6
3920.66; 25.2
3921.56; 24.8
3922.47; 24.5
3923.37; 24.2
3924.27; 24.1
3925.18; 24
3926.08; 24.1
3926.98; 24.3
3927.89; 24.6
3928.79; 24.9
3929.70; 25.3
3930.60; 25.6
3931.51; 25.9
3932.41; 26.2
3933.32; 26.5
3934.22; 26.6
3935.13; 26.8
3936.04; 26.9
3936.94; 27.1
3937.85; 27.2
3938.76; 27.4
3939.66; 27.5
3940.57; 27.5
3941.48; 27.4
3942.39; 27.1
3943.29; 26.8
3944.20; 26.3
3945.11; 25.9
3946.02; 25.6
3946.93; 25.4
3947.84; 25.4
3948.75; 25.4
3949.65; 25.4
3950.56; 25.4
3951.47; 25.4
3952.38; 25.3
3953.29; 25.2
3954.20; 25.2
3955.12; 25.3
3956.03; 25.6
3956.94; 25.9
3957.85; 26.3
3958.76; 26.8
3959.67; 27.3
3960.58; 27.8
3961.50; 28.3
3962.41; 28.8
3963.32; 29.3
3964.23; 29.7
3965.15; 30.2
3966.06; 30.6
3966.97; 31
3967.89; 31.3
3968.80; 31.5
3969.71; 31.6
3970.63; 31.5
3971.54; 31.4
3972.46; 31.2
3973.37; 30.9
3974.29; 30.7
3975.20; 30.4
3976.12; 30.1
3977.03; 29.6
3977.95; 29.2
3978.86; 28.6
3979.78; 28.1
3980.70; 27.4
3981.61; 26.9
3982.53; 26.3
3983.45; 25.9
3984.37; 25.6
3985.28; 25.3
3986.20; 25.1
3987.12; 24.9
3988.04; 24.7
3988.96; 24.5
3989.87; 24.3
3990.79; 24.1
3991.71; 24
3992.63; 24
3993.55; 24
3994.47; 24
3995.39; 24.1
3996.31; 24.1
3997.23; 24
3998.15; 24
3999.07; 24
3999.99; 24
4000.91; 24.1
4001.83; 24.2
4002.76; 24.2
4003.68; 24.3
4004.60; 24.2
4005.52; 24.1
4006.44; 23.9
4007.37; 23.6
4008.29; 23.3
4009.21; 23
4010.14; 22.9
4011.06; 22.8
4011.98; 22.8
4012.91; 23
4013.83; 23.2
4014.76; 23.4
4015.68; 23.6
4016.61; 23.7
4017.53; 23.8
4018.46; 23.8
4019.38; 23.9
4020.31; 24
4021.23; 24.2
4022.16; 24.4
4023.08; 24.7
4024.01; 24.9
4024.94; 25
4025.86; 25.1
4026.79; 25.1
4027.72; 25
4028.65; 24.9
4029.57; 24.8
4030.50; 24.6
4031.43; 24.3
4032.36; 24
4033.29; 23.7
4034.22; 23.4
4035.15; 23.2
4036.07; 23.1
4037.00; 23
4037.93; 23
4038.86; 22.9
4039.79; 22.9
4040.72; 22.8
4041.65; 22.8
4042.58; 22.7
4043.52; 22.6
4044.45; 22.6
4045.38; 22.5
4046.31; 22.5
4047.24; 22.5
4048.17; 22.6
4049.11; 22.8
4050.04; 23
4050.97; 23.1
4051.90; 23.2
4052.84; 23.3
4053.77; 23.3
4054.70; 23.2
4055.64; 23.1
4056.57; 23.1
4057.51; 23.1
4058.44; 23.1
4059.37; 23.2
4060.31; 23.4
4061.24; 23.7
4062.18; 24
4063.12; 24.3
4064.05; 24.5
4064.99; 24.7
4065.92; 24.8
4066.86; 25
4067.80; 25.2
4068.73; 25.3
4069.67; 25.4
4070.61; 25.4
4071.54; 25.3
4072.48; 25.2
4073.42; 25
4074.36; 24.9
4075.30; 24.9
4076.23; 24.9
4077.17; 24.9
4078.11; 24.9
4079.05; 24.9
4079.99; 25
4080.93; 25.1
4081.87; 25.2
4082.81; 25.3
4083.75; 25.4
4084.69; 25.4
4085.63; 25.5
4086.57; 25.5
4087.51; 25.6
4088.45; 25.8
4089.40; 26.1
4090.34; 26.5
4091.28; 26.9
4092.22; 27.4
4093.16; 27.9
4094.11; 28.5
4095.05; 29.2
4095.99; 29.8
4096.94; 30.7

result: -0.2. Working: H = -0.07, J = 0.2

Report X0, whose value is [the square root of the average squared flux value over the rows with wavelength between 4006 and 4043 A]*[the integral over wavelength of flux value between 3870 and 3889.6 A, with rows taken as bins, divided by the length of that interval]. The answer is 687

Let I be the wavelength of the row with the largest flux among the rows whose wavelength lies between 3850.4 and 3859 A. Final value 3858.86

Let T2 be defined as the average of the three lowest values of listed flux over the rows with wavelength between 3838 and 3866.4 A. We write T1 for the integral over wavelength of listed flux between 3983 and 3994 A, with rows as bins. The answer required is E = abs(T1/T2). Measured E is 9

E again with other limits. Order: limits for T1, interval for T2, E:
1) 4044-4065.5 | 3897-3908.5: 18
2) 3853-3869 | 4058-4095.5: 21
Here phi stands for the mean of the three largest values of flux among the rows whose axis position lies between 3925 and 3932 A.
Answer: 25.6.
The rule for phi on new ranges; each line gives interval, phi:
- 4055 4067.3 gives 24.8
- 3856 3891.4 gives 31.9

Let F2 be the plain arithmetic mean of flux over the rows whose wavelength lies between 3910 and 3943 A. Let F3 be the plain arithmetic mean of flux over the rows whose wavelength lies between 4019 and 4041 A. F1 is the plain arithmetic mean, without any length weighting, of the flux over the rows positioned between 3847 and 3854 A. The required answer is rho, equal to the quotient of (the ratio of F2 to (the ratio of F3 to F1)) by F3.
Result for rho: 1.3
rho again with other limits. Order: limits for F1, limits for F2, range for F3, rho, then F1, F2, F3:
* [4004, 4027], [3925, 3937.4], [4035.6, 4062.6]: 1.2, 24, 25.6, 23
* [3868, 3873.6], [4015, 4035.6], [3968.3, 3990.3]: 0.9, 30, 24.3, 28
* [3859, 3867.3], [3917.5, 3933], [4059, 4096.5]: 1.2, 31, 25.0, 25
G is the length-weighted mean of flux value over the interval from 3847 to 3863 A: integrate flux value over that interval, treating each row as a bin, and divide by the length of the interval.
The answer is 30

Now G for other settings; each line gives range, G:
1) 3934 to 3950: 27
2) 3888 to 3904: 30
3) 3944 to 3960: 26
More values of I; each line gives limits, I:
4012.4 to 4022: 4021.23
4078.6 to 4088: 4087.51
